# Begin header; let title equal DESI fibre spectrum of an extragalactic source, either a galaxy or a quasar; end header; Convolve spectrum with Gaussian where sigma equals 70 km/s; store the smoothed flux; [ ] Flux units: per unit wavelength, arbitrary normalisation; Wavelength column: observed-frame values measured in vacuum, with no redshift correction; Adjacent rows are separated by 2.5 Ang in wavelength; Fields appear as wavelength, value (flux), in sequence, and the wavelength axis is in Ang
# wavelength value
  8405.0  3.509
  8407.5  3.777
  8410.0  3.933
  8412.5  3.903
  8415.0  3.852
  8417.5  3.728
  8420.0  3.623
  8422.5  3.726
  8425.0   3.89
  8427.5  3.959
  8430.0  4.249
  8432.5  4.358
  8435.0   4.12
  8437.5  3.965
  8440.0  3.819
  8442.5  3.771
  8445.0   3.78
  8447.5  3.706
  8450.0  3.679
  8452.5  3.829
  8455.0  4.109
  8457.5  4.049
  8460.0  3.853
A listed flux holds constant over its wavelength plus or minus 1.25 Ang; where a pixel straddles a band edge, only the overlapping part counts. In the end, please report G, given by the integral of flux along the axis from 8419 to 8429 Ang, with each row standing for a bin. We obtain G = 38.2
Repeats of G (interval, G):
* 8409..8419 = 38.5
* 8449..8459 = 39.2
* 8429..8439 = 41.6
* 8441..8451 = 37.4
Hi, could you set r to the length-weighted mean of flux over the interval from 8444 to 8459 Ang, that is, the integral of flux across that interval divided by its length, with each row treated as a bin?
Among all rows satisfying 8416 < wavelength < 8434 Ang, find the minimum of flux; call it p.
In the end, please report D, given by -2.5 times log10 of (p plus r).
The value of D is -2.185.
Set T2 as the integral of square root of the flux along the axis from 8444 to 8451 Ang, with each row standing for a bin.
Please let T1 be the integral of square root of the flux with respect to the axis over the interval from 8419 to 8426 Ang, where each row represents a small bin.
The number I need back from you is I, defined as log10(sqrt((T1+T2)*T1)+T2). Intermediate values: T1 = 13.5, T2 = 13.50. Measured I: 1.51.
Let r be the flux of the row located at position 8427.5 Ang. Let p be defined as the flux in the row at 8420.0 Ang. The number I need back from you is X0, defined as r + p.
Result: 7.6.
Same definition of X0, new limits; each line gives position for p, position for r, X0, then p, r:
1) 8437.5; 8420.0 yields 7.6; 3.965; 3.623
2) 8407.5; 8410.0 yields 7.7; 3.777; 3.933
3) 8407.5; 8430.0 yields 8.0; 3.777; 4.249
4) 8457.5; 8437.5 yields 8.0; 4.049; 3.965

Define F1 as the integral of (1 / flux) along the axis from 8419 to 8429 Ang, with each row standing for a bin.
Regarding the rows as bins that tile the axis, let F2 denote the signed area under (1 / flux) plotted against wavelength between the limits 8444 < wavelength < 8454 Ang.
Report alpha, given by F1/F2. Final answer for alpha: 0.99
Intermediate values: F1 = 2.62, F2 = 2.66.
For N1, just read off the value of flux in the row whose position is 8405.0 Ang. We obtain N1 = 3.509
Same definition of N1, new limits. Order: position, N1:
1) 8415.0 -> 3.852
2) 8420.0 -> 3.623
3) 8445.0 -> 3.78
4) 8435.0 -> 4.12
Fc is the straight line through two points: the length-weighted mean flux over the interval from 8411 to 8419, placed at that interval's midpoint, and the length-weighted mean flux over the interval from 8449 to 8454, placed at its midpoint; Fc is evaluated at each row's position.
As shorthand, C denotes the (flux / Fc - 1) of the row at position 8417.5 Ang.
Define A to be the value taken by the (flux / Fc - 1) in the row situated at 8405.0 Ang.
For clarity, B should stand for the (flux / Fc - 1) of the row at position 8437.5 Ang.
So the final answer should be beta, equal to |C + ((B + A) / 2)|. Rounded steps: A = -0.086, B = 0.04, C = -0.02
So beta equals 0.04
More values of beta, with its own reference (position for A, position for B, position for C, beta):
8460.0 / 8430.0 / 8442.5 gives 0.07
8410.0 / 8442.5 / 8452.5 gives 0.03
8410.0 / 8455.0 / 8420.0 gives 0.01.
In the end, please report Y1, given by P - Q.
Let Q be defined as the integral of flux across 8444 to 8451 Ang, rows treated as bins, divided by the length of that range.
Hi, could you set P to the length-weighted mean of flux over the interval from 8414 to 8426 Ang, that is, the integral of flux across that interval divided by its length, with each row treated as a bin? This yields 0.04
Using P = 3.76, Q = 3.72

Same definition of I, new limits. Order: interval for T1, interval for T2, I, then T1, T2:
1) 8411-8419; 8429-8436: 1.56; 15.6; 14.42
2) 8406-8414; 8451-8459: 1.58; 15.7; 15.96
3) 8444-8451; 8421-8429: 1.55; 13.5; 15.72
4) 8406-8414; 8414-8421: 1.54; 15.7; 13.53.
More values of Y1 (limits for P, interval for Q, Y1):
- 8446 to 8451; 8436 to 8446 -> -0.14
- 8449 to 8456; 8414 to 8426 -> 0.11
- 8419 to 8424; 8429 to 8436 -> -0.56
